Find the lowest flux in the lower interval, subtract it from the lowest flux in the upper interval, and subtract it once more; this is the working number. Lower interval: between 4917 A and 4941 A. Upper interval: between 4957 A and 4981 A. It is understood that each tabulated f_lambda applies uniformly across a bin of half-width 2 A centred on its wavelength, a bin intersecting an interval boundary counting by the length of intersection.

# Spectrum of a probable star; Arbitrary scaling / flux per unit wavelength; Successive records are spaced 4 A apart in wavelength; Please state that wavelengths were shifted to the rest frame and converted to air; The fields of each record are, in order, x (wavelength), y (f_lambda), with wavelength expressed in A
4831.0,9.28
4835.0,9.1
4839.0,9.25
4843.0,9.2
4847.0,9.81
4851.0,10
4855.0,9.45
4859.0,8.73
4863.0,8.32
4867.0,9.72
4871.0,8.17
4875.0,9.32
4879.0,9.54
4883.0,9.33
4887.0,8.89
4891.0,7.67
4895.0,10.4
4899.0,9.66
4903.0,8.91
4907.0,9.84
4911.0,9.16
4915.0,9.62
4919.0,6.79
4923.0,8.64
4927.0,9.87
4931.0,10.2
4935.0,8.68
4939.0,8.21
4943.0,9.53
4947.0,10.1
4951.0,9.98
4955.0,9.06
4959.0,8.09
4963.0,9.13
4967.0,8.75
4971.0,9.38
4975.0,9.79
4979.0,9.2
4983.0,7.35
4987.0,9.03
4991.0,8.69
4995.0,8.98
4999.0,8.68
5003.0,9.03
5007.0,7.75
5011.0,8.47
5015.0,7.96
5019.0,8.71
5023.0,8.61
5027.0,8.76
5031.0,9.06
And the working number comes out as -5.5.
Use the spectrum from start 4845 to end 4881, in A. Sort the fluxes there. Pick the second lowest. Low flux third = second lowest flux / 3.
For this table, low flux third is 2.77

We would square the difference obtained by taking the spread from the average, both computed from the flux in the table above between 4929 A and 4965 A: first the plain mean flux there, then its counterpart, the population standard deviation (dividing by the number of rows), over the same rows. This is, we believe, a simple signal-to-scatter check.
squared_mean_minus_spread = 71.8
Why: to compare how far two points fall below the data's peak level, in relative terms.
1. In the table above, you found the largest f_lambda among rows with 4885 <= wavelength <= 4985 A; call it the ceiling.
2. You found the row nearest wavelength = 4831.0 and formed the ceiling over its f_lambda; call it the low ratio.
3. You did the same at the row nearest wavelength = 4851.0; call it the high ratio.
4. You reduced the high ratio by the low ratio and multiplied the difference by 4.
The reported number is -0.3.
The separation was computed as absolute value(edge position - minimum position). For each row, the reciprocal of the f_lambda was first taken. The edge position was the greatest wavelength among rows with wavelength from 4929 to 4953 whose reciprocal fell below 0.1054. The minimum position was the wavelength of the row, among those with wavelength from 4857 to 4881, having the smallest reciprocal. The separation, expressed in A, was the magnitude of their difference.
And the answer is 84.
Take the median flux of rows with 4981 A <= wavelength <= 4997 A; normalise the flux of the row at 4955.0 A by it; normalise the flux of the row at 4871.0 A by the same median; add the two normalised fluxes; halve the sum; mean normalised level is 0.98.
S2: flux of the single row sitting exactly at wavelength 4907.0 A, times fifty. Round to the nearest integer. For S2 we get 492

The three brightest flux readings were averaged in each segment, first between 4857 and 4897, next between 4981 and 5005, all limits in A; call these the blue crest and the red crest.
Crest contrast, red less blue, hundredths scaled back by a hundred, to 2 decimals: -0.87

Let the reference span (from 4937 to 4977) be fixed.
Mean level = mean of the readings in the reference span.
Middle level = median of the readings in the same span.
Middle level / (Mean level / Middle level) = 9.31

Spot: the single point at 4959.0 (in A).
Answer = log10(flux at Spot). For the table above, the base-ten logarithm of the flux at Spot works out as 0.91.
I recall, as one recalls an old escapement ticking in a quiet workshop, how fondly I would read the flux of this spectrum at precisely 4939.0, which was 8.21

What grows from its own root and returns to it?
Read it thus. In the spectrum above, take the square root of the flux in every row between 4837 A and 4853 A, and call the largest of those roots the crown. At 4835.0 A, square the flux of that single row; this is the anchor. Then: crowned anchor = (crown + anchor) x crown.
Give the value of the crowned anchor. 272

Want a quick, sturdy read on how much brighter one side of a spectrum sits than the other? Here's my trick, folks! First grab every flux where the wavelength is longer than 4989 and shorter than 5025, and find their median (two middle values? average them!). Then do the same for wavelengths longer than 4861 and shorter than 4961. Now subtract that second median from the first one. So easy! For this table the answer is -0.64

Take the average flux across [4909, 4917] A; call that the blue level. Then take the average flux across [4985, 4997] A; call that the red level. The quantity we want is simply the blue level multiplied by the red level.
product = 84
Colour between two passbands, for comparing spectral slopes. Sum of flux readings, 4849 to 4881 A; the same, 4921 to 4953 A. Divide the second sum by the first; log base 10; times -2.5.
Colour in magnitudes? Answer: 0.0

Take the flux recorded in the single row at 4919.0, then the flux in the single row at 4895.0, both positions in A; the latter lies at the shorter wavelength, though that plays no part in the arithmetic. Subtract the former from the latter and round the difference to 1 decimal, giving 3.6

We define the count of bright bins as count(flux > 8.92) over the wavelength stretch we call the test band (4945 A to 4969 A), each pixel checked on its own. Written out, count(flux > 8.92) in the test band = 4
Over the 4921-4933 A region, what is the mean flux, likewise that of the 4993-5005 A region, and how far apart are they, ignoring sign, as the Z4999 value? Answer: 0.67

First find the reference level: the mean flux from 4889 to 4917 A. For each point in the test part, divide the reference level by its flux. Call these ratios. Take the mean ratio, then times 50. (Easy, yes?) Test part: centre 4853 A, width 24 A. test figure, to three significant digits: 50.6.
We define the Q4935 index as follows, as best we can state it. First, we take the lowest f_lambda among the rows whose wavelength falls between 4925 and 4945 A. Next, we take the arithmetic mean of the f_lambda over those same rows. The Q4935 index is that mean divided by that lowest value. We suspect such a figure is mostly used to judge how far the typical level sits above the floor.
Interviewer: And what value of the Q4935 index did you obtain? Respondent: 1.13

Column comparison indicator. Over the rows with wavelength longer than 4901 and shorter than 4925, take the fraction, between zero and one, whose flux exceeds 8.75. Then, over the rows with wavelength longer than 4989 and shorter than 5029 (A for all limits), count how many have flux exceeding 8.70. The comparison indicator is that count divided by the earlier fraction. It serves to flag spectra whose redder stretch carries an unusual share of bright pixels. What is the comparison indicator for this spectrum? 6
